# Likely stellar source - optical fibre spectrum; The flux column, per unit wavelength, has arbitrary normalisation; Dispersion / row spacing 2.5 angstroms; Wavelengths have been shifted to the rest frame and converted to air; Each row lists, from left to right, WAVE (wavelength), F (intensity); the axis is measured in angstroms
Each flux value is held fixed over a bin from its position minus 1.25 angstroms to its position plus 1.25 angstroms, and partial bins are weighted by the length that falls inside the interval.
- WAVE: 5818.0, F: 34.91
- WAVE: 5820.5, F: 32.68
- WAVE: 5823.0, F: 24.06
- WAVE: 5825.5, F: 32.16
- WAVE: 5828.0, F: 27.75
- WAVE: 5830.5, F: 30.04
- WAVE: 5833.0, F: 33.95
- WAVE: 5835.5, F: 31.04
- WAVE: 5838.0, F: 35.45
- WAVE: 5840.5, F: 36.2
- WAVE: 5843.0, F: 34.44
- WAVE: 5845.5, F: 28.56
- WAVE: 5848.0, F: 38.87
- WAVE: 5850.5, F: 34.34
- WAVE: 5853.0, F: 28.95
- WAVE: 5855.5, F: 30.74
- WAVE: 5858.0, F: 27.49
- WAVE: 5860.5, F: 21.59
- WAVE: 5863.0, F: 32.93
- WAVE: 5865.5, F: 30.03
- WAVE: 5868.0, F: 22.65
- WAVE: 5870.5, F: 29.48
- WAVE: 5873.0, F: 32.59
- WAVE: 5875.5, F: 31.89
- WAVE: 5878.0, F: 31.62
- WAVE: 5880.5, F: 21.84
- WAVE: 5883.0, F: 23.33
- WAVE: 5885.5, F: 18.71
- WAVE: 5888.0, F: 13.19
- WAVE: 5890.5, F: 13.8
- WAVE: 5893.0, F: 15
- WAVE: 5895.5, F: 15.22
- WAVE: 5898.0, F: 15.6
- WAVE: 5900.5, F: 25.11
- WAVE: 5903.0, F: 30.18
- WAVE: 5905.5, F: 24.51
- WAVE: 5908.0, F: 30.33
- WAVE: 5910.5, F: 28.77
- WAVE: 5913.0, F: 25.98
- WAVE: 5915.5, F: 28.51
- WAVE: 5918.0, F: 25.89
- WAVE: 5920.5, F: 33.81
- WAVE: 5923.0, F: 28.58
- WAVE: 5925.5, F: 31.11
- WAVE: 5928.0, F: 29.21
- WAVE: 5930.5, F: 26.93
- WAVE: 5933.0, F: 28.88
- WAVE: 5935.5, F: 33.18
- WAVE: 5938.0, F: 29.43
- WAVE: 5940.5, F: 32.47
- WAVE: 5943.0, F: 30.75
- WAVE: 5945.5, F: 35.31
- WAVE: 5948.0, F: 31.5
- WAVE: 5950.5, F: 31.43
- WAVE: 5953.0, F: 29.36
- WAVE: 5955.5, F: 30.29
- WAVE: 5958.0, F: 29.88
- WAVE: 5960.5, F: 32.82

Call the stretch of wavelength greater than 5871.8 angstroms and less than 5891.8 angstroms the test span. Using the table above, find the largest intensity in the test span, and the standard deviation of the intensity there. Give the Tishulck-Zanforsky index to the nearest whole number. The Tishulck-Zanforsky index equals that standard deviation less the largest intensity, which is -25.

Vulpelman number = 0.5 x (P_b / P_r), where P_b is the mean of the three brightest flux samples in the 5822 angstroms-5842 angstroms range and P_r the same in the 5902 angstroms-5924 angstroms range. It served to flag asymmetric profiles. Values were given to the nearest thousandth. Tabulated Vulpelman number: 0.560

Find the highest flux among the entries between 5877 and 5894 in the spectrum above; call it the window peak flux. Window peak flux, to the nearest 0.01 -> 31.62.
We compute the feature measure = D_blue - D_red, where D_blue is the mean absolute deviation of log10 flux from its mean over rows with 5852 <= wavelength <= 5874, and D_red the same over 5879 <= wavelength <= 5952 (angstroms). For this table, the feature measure -0.05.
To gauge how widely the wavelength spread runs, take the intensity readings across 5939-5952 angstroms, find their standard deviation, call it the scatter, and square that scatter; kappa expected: 3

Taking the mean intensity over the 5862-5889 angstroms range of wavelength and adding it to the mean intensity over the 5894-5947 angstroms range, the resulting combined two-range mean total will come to 54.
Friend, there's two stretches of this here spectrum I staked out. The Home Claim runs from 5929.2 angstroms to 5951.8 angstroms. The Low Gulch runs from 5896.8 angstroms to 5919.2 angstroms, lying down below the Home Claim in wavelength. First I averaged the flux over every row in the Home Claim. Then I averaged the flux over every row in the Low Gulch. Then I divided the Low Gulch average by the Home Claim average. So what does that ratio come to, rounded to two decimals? 0.84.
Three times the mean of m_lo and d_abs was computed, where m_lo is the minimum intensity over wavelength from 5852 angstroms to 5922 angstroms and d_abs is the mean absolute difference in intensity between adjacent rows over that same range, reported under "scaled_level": 25.9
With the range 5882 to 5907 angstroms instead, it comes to 25.3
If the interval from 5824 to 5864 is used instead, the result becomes 39.3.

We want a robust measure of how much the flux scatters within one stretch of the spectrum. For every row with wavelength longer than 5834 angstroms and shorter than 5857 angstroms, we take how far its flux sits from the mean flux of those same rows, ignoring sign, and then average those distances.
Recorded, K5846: 3.0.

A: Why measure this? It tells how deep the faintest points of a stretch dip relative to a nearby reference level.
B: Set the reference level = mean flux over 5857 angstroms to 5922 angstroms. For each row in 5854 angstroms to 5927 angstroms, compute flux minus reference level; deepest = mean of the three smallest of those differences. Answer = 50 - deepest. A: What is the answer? 61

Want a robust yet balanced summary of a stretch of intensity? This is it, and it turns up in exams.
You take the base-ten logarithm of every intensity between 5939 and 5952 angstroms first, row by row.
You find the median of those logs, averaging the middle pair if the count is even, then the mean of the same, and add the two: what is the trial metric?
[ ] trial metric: 3.01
